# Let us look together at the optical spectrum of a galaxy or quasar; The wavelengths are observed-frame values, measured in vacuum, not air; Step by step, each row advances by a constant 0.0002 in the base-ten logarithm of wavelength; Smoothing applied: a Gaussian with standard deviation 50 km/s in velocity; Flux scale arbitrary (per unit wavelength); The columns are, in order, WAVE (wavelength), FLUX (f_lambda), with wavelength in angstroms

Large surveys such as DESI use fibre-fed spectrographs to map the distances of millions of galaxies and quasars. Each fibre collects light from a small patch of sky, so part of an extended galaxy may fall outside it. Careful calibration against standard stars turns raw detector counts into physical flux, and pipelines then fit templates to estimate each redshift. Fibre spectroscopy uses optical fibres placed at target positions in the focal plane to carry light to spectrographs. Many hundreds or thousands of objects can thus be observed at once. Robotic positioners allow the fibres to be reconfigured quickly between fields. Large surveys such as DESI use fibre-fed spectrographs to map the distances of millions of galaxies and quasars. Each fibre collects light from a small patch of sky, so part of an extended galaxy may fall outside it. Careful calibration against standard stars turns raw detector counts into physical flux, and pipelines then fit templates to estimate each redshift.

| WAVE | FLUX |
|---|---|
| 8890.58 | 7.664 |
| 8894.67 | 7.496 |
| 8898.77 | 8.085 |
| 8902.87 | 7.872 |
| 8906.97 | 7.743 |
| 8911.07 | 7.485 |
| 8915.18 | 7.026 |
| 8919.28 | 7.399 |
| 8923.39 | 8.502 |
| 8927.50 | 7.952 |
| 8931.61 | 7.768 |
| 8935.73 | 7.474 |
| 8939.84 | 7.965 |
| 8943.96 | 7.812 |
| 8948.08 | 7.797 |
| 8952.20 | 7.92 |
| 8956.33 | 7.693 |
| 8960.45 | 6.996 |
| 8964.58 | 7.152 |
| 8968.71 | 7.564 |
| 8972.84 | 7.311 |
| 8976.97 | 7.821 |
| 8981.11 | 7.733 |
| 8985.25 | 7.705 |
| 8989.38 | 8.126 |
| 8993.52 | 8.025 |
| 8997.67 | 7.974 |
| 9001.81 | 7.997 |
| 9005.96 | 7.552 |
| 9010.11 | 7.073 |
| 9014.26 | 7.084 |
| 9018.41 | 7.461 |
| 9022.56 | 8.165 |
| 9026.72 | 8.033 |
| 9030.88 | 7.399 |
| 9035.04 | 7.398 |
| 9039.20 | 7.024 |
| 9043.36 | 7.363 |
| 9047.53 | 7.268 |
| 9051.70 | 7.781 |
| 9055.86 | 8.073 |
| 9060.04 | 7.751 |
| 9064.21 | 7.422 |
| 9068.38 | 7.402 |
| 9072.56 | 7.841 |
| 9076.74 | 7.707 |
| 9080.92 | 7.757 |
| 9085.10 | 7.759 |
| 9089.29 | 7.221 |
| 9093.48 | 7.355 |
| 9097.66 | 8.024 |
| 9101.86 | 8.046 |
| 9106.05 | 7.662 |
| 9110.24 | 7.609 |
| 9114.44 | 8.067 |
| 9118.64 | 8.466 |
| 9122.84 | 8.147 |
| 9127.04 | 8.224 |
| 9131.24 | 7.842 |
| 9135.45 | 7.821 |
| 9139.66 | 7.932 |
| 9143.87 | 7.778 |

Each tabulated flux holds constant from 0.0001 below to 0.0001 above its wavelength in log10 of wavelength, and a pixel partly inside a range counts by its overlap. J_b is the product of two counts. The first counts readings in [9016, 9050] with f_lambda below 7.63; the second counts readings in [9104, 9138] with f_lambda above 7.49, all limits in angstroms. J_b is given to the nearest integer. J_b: 48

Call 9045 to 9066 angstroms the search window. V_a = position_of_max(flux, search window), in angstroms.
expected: 9055.86 angstroms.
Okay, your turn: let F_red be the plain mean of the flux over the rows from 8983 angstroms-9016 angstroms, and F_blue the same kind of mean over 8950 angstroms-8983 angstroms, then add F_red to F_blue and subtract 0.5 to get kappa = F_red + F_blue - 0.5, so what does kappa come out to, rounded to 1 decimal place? 14.7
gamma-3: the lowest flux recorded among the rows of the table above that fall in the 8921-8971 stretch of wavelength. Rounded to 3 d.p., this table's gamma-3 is 6.996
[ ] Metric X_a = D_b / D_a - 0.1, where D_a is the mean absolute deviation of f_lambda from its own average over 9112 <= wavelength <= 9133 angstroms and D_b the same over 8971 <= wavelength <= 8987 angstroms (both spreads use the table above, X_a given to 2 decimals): 0.96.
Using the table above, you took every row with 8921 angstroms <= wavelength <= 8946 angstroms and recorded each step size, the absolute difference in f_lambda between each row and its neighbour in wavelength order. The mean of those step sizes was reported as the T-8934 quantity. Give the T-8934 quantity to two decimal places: 0.33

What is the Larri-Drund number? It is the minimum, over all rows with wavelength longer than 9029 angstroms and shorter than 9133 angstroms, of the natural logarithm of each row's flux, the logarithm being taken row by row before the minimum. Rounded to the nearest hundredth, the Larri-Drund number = 1.95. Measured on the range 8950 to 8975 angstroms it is 1.95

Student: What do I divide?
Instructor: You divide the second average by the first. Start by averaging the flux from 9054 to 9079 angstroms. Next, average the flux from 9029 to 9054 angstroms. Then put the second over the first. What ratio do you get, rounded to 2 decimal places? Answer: 0.96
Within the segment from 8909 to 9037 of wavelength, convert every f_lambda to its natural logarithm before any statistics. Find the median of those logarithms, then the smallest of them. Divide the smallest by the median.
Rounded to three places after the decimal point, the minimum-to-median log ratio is 0.953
